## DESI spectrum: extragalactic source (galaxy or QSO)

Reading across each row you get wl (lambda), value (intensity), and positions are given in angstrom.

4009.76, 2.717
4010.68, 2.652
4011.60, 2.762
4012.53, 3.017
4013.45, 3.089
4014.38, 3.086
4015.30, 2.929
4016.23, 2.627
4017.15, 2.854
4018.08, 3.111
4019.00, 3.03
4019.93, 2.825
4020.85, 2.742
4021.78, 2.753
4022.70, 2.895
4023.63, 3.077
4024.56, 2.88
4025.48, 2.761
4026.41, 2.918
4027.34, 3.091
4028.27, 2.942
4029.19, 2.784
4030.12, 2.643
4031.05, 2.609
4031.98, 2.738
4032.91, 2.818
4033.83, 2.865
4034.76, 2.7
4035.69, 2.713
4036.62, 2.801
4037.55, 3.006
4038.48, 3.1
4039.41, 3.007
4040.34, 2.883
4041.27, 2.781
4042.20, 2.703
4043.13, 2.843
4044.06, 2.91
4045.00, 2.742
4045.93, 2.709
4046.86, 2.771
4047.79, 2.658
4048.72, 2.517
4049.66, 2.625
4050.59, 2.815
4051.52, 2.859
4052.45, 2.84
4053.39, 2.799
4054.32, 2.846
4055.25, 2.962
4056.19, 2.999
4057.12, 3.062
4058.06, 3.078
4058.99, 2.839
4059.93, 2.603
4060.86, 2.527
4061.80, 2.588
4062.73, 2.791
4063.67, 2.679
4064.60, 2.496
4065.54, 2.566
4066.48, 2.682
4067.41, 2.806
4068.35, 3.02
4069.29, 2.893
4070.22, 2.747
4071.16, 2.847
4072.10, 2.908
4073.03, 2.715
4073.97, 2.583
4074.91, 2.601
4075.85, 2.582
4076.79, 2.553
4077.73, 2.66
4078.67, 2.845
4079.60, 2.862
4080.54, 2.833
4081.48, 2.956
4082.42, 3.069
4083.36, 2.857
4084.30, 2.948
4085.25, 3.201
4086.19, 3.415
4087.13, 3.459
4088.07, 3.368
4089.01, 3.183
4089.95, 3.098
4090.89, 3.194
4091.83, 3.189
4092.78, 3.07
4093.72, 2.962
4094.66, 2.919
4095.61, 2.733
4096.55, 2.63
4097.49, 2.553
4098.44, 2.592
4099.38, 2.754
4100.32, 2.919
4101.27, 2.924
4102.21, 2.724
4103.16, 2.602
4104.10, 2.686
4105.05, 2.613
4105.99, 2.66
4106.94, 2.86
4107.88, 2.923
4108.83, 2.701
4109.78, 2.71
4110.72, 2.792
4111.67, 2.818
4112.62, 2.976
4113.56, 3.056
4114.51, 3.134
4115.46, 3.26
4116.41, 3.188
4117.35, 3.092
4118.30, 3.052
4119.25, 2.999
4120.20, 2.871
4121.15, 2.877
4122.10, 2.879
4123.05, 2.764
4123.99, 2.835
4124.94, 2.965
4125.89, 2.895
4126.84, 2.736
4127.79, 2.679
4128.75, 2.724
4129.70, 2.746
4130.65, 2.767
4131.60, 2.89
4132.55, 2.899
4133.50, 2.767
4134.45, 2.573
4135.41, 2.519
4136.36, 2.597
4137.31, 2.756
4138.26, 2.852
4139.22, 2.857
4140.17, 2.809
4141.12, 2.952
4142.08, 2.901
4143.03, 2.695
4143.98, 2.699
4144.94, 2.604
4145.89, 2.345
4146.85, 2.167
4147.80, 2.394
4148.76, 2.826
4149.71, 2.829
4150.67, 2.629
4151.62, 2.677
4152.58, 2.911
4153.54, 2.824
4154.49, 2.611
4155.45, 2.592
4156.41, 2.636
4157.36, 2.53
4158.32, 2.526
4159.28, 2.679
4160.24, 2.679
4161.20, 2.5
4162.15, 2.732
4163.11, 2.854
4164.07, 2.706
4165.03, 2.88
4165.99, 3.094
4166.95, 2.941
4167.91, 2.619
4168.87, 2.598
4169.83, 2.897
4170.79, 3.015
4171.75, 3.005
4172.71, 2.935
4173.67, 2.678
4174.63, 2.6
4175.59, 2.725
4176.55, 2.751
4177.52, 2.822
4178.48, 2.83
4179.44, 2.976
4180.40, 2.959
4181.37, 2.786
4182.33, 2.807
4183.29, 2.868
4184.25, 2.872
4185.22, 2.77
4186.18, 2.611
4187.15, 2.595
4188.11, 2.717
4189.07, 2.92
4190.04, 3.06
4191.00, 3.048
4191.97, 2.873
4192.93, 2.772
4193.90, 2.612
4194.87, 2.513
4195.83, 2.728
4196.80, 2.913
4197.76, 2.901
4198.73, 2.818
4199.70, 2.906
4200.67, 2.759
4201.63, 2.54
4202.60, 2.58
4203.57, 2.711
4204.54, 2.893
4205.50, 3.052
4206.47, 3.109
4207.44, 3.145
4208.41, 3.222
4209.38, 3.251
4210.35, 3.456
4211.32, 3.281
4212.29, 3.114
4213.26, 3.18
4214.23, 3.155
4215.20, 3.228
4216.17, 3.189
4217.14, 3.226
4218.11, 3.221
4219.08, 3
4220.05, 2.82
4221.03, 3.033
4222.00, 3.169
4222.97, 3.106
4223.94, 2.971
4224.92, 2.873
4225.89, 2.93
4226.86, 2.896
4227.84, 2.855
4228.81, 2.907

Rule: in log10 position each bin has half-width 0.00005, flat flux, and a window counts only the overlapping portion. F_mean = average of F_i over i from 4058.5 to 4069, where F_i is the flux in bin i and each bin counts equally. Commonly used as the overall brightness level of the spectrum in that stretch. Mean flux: 2.69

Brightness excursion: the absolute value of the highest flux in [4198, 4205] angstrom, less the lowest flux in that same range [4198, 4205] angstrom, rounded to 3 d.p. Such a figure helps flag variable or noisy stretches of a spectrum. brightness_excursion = 0.366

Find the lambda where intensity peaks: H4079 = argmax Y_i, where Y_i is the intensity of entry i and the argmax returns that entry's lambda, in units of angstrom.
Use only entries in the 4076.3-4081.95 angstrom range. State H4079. 4081.48 angstrom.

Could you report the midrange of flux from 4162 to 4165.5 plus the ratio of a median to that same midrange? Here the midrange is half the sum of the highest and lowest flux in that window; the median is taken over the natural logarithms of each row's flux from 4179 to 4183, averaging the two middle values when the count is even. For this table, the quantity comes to 3.17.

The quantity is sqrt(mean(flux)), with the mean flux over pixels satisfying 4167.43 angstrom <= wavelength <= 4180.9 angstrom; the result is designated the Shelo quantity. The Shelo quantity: 1.68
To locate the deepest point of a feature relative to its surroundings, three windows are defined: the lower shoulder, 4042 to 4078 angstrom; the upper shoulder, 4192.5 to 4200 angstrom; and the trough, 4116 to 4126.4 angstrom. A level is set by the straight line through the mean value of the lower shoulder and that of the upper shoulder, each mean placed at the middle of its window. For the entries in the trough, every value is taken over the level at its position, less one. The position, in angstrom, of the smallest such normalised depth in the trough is 4123.05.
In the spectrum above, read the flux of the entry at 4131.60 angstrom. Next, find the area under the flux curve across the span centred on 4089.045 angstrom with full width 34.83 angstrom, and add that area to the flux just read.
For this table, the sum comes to 103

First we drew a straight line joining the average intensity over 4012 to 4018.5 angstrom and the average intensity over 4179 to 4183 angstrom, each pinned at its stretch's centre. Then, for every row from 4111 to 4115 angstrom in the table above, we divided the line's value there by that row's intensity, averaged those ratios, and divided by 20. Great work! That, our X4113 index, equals 0.0487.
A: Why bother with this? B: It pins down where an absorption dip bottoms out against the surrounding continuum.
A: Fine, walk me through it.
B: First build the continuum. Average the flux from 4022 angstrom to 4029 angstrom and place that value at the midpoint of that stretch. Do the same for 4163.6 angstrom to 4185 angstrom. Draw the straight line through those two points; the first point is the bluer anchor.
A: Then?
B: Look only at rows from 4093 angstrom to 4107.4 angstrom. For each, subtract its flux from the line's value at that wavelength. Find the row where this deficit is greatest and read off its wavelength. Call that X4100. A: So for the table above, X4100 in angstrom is 4097.49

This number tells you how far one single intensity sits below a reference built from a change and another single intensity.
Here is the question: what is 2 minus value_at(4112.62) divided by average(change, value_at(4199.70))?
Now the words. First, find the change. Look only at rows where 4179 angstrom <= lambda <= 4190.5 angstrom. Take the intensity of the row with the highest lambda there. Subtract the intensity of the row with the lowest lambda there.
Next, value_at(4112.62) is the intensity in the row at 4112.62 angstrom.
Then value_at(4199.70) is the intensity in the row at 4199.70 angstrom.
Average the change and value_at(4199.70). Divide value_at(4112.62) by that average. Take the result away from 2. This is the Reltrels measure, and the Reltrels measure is 0.01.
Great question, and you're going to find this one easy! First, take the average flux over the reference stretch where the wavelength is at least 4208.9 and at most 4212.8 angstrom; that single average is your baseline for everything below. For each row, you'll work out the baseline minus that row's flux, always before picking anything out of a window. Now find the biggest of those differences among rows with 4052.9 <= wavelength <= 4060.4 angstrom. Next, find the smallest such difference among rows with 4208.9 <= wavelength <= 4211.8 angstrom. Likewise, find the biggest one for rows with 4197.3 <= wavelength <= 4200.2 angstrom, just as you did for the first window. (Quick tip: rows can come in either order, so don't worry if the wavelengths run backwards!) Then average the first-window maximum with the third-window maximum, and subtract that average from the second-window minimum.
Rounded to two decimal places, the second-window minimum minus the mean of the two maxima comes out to -0.75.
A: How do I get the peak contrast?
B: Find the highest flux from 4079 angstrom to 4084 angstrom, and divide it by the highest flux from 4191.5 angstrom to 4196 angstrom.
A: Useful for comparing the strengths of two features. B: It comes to 1.07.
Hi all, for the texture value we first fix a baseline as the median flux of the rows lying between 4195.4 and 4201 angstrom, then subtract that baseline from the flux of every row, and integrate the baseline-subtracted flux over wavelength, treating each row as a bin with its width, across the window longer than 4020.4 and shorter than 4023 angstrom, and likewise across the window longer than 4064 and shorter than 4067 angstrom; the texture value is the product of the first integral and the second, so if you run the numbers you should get 0.14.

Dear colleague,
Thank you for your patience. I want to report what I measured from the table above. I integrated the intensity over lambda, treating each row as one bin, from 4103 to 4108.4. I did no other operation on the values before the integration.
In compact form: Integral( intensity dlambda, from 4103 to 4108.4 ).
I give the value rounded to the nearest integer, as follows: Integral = 15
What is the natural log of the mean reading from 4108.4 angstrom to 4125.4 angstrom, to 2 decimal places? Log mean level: 1.08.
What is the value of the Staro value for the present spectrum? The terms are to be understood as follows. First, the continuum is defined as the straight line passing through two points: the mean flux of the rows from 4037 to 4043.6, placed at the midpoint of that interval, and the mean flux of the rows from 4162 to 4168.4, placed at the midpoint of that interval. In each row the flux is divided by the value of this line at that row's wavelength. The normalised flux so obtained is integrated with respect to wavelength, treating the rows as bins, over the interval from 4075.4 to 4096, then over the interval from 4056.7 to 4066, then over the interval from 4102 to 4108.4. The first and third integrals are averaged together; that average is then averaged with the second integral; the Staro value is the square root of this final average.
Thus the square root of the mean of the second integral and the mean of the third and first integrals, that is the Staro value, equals 3.4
